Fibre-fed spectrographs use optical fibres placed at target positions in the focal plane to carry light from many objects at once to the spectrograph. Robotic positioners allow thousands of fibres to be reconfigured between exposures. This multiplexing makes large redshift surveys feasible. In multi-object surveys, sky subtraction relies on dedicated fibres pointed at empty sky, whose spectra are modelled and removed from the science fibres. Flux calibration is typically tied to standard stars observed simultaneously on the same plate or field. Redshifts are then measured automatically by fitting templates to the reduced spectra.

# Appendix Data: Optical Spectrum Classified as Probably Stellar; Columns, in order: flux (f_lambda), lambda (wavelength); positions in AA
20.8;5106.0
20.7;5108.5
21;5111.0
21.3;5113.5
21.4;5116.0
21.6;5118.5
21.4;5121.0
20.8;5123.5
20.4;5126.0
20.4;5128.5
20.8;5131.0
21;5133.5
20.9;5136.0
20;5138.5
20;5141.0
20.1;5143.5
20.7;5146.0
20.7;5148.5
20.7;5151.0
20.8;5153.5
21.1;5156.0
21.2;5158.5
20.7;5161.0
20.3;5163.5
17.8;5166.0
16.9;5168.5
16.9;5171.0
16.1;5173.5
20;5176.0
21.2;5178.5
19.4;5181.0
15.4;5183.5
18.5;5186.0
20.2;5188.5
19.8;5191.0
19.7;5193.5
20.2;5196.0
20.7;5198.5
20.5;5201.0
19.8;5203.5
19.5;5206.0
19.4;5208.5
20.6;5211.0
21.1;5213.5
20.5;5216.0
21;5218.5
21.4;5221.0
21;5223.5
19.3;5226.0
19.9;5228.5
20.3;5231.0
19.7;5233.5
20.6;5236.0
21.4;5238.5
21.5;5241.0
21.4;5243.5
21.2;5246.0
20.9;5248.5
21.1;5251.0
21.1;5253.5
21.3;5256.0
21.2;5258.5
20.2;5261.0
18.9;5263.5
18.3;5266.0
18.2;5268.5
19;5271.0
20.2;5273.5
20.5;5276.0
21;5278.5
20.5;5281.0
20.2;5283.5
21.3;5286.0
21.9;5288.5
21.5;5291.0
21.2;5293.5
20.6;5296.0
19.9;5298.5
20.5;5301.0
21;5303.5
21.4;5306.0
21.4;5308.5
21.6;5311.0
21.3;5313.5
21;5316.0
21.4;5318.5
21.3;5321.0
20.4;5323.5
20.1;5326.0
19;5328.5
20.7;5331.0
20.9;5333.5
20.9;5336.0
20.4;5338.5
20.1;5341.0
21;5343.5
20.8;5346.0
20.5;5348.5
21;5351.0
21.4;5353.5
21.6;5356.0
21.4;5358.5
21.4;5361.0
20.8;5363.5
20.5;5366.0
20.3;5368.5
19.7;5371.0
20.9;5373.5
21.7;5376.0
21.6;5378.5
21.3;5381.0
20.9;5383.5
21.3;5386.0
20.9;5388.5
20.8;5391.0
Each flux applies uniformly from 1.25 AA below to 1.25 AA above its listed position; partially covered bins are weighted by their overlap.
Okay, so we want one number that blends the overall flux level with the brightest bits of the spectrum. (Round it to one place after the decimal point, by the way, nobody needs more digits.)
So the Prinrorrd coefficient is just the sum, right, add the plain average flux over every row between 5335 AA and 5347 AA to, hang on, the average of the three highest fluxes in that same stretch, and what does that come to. 41.5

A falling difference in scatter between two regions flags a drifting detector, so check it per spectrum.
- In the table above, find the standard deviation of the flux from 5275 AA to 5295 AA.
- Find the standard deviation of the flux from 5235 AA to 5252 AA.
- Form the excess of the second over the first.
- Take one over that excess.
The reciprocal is -4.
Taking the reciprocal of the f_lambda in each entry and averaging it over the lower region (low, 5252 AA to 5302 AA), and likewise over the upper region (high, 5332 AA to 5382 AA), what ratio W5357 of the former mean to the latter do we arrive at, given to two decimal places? 1.03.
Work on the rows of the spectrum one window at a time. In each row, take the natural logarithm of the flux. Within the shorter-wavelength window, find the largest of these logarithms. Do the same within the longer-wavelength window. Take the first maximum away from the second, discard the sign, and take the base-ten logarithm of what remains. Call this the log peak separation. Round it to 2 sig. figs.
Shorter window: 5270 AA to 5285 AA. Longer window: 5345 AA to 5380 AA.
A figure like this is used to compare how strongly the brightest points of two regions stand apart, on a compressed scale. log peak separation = -1.5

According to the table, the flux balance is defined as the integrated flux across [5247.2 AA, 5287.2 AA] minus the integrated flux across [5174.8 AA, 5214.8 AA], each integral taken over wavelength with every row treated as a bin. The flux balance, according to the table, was 20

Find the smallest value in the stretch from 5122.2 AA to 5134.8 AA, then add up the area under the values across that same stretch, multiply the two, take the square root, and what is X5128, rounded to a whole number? 73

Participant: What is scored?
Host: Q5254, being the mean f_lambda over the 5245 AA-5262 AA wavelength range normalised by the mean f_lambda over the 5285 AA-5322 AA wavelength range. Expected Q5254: 0.993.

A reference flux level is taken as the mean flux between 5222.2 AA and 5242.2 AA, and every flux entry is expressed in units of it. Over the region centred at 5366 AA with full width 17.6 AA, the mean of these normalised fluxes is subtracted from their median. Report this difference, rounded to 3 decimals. 0.004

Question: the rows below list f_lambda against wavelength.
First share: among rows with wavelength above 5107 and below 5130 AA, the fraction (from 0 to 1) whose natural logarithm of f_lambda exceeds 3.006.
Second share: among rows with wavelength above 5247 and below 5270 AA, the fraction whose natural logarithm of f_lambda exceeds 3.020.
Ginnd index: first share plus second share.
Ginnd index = 1.56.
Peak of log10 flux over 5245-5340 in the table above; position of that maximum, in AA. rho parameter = 5288.5 AA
